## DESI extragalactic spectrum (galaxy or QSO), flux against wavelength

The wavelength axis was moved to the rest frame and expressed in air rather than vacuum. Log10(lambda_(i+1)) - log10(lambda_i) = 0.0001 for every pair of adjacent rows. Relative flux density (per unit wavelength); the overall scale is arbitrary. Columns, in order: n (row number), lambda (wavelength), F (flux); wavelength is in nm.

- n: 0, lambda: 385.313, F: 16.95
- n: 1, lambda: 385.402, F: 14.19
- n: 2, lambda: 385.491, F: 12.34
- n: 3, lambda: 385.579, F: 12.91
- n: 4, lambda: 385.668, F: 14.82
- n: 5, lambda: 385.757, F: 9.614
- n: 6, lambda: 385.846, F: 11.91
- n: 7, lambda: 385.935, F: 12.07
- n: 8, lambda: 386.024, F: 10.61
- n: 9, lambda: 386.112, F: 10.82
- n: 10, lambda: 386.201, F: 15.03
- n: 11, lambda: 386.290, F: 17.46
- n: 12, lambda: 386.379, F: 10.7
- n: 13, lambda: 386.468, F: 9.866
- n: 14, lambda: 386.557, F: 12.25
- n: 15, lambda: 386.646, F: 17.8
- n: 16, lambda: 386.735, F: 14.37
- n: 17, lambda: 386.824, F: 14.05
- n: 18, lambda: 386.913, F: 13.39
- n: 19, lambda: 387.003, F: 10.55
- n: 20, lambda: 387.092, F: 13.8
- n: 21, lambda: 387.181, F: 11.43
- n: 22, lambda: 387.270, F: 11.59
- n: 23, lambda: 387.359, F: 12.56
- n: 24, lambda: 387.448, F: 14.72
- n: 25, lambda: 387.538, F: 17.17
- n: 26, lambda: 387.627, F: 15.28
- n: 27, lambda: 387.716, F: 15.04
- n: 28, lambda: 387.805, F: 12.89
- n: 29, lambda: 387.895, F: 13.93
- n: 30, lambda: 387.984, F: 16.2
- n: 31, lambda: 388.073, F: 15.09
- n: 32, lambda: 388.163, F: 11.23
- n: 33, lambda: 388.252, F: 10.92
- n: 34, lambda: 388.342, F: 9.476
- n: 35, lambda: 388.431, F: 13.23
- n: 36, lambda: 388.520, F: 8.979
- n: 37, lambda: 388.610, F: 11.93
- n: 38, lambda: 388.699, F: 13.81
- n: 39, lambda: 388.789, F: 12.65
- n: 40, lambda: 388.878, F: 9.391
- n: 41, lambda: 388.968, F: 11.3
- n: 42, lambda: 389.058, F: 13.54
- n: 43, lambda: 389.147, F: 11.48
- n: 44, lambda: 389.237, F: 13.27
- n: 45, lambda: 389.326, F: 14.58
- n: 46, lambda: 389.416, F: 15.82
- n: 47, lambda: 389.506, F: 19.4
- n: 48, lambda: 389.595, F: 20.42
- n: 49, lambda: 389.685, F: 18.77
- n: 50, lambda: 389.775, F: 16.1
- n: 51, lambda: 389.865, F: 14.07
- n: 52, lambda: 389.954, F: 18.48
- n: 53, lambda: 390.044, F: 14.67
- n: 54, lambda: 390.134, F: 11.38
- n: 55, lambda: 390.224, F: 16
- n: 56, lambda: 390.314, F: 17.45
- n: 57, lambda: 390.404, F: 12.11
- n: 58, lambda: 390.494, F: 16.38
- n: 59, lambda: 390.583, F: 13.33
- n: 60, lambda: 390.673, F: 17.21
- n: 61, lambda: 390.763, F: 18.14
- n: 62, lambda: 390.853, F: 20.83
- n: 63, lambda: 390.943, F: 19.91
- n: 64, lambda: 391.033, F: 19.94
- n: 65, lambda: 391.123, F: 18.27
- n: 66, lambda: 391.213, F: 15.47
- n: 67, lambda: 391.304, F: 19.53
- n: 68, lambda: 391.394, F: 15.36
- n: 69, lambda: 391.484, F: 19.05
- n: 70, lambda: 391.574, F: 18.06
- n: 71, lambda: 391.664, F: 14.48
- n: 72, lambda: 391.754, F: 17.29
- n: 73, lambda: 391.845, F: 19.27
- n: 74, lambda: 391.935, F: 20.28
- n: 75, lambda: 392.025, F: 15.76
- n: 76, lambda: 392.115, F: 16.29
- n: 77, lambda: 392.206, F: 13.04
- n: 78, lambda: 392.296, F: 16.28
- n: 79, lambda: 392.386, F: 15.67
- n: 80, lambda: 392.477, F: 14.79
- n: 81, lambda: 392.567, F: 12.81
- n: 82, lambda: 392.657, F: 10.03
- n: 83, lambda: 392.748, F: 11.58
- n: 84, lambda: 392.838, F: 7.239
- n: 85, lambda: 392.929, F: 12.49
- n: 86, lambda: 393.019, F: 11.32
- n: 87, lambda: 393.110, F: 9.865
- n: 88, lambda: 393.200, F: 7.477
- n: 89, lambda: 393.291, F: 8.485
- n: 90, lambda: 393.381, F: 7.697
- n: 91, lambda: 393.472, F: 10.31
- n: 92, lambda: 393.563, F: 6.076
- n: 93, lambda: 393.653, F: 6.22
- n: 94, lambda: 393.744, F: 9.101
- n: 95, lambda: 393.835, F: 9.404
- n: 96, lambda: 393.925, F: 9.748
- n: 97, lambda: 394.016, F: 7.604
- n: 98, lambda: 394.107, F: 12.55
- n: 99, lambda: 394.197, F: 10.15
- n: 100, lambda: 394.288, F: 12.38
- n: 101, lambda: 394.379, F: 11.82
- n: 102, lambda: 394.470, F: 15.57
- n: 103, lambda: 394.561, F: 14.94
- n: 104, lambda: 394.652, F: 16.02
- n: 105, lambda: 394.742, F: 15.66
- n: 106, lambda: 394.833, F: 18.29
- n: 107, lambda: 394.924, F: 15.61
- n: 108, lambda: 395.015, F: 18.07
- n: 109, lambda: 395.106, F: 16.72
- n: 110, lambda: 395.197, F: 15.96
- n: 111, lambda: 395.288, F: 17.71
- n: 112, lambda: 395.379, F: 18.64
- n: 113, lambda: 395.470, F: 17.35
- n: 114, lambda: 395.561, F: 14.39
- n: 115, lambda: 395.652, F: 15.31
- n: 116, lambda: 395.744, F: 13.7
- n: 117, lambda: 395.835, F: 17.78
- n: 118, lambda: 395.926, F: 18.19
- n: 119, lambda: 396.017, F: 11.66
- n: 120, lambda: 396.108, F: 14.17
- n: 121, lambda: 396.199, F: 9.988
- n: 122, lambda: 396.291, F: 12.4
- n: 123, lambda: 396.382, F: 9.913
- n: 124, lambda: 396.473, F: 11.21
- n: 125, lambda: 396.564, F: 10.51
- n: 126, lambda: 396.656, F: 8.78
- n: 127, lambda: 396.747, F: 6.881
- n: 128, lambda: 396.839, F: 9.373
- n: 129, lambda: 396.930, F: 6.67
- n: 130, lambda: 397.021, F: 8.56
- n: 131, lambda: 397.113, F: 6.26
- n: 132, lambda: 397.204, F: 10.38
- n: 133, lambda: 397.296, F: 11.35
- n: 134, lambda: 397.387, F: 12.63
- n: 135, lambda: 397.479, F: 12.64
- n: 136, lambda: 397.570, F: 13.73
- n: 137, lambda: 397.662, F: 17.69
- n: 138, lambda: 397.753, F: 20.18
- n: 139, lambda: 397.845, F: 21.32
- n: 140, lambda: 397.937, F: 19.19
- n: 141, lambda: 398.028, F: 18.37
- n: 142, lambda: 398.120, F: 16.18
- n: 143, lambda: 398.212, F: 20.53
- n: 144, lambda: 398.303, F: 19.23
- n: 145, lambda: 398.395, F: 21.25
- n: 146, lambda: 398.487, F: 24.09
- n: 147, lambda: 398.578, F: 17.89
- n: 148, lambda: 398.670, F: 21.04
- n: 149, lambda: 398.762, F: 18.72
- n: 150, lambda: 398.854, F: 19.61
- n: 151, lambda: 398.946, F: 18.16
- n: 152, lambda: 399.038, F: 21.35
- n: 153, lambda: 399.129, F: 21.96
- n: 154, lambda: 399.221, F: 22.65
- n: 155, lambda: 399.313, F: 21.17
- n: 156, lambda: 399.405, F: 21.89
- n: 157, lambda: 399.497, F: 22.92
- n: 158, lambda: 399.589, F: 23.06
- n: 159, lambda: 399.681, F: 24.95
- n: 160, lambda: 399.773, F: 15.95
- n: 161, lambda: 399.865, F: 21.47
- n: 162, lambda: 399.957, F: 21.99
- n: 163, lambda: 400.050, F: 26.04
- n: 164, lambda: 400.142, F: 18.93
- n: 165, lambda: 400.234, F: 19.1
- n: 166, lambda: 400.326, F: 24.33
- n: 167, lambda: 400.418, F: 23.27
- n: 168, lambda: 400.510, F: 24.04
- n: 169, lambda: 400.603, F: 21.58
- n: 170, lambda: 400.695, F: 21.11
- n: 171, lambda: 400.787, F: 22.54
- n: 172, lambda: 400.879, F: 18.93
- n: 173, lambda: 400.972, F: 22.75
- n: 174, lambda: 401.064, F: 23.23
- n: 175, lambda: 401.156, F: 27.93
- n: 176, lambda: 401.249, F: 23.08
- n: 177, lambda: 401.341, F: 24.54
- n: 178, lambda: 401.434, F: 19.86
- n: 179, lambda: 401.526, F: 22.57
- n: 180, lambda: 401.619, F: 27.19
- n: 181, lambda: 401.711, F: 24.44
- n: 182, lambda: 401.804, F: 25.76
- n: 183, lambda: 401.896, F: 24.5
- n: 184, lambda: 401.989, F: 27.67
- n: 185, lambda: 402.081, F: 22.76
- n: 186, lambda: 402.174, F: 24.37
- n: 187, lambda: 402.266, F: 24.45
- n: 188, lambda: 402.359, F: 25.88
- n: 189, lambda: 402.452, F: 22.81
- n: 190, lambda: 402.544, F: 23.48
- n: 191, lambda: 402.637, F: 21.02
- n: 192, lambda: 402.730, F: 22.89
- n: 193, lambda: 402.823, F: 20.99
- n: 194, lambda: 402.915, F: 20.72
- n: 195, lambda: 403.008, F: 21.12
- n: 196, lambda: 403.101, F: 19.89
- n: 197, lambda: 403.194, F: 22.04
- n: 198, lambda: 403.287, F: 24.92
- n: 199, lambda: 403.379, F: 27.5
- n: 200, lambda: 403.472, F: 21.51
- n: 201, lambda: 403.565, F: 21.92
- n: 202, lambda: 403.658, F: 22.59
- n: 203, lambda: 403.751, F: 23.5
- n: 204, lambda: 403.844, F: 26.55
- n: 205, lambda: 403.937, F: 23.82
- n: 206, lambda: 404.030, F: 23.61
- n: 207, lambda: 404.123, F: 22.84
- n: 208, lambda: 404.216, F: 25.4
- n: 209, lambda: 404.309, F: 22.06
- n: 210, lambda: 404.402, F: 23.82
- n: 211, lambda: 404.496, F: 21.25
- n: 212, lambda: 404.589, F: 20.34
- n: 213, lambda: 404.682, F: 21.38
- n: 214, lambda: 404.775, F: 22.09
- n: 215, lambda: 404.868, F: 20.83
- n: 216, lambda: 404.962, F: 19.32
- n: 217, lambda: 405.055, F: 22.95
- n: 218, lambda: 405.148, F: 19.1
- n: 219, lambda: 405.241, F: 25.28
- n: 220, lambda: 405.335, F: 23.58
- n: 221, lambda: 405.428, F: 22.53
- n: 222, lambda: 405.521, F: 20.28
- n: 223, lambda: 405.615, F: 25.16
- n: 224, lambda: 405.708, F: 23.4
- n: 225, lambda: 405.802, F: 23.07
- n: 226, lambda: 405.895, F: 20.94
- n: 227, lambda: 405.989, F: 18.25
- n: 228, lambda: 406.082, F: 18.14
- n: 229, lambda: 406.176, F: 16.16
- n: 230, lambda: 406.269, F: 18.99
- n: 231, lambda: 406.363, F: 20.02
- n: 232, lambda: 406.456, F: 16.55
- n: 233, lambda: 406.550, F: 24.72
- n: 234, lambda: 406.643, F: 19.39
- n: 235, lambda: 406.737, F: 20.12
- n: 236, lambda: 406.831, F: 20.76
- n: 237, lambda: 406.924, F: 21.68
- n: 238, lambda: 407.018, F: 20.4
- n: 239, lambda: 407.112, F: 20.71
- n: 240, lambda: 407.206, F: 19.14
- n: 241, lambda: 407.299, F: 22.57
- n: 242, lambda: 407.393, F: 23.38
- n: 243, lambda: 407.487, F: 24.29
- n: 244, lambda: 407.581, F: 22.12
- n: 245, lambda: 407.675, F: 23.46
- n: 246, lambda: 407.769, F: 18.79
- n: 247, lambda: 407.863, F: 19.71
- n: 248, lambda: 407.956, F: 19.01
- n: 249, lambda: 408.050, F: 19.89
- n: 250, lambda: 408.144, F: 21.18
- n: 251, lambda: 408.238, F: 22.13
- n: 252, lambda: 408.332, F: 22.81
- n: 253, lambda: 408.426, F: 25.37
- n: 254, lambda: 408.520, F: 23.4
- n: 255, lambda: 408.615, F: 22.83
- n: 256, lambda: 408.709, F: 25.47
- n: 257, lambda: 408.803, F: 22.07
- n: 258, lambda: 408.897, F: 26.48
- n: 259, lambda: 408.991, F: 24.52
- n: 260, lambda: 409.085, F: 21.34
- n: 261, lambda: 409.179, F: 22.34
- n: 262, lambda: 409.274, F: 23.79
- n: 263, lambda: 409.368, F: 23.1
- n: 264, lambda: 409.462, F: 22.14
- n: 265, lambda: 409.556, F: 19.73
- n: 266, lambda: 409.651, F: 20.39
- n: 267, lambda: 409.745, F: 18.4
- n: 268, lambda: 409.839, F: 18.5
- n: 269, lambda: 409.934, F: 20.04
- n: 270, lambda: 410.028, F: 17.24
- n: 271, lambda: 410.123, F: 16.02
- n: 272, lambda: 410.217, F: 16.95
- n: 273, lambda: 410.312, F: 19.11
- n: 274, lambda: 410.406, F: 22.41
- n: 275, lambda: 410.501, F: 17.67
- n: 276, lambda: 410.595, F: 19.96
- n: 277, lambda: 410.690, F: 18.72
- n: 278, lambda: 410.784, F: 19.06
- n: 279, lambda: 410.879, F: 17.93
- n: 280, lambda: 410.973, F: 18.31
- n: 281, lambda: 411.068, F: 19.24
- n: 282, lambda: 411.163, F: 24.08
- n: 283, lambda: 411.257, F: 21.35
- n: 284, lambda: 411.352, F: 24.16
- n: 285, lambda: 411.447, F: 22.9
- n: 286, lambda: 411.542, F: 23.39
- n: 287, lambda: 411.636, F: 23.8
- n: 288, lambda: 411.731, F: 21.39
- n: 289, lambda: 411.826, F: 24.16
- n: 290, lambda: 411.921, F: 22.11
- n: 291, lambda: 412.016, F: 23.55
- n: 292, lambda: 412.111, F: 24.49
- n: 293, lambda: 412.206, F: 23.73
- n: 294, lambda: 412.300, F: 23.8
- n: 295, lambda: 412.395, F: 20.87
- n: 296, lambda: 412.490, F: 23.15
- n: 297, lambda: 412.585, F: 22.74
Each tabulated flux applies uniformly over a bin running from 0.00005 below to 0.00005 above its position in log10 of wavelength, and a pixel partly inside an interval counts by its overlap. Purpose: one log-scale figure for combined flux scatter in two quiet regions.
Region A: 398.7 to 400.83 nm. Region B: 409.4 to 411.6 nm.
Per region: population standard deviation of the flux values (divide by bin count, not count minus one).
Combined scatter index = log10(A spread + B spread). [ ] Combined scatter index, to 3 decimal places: 0.663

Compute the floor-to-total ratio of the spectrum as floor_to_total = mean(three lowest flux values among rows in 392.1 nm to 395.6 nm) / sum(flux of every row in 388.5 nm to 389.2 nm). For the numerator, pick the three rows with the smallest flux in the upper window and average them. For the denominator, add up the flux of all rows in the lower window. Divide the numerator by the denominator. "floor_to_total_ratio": 0.070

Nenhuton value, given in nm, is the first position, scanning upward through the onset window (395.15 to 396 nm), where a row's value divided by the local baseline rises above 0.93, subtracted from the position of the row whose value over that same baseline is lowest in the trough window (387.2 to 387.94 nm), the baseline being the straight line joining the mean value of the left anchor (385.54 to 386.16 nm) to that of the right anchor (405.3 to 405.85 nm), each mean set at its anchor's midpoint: -7.93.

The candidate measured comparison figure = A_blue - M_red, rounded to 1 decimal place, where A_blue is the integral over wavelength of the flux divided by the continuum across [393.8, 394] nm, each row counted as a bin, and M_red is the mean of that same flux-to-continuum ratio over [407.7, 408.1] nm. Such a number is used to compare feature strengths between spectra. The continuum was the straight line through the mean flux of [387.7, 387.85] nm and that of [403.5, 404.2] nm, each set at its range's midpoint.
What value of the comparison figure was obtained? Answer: -0.6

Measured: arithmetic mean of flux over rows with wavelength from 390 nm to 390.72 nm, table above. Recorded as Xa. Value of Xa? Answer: 15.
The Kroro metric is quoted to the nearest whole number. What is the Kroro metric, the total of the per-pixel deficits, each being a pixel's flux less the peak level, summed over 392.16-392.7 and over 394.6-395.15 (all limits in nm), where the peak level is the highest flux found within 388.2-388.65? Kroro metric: 24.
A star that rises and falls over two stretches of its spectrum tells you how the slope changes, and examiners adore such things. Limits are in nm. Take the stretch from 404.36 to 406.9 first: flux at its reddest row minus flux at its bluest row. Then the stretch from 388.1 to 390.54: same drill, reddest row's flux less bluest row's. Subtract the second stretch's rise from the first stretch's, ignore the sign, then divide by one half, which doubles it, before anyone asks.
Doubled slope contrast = 16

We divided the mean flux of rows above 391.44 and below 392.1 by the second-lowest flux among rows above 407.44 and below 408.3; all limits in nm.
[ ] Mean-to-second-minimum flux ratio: 0.93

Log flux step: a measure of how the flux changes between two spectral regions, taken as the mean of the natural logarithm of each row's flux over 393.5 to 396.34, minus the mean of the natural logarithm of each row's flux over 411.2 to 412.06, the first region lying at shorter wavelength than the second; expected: -0.6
